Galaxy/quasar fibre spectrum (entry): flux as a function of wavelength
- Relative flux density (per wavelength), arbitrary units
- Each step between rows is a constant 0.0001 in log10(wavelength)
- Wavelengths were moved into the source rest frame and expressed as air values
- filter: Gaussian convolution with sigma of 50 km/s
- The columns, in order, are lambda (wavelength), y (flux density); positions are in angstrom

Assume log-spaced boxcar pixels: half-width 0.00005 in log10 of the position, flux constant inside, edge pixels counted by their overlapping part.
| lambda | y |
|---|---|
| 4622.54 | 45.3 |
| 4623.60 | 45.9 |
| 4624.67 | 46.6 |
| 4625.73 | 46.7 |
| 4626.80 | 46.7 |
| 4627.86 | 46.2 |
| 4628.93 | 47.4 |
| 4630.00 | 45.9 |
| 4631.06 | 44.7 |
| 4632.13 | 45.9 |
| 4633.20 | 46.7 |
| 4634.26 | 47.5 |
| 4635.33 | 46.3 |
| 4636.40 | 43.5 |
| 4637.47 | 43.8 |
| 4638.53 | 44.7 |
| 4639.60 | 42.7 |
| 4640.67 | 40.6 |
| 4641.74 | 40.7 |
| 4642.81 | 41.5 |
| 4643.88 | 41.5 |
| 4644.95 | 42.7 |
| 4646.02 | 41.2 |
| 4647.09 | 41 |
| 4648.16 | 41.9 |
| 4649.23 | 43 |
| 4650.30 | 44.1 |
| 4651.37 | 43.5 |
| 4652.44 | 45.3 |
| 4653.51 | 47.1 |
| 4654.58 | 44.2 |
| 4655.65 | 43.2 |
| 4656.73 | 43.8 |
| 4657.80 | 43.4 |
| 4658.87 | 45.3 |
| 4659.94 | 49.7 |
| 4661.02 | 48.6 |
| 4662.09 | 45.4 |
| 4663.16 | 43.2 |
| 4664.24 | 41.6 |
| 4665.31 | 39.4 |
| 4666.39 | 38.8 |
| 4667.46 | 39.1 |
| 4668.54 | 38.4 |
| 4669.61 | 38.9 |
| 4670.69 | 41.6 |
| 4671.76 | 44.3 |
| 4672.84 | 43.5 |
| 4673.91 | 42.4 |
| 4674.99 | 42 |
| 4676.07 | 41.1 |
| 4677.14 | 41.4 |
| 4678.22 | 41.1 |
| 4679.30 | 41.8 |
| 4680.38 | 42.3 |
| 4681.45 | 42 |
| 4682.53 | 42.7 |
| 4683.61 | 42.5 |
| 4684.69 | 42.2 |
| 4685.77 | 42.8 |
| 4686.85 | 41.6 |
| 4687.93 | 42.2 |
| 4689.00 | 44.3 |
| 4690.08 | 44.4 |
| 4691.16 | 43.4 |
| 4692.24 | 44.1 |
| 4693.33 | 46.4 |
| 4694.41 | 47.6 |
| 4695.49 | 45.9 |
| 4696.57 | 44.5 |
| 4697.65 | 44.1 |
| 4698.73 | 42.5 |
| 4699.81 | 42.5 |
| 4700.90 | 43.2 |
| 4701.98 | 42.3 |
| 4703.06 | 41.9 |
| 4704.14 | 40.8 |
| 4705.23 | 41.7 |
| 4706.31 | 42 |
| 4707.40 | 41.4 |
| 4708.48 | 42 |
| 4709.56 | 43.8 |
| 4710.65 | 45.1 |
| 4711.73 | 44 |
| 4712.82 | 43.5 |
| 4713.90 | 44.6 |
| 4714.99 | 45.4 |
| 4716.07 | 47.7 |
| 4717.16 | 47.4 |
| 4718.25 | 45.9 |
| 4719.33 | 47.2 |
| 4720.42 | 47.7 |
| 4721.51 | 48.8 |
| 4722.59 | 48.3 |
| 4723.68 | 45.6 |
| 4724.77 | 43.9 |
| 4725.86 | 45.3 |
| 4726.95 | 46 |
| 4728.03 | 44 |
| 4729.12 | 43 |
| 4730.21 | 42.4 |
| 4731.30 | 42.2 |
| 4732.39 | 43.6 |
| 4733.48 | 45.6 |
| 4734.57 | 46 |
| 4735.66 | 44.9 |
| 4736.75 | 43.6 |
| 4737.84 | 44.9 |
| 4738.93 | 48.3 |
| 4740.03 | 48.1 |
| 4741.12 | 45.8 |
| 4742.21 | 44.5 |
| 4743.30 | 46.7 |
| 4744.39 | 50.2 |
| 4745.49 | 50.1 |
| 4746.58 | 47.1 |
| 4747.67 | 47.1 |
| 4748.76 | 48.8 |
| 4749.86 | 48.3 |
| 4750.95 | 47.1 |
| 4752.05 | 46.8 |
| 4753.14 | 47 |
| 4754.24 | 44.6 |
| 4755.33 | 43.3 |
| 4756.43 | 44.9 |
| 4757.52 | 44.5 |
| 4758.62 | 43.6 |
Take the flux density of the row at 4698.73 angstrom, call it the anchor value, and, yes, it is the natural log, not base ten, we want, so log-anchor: 3.750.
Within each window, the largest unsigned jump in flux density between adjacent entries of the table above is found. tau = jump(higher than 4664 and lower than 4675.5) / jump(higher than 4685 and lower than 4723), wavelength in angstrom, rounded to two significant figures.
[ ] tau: 1.2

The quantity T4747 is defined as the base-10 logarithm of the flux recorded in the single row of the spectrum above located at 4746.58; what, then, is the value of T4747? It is 1.673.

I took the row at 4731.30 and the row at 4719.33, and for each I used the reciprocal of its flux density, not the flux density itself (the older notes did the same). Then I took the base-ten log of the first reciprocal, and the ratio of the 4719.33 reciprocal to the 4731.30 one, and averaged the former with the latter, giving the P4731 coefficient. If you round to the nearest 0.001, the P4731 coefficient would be -0.366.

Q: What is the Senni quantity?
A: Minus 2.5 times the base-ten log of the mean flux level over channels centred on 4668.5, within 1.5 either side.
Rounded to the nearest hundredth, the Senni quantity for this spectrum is -3.97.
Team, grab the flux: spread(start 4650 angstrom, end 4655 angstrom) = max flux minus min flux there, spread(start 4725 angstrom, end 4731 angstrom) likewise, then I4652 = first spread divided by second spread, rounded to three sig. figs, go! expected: 1.00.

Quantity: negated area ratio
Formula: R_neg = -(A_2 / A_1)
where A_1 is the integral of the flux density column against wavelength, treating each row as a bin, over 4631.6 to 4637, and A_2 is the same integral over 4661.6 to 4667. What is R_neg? -0.91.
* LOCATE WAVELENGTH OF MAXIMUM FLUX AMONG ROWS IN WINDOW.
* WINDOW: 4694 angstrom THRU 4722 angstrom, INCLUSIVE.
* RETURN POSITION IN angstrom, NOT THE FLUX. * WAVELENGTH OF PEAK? 4721.51 angstrom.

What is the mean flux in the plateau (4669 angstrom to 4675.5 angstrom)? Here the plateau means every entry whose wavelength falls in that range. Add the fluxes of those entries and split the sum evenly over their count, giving 42.1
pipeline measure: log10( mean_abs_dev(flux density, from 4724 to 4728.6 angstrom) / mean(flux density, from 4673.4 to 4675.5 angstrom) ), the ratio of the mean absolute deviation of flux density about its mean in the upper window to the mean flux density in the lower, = -1.70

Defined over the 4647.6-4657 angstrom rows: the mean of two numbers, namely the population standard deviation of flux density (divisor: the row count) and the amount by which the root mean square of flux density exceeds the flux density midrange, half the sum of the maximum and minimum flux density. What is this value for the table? 0.5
